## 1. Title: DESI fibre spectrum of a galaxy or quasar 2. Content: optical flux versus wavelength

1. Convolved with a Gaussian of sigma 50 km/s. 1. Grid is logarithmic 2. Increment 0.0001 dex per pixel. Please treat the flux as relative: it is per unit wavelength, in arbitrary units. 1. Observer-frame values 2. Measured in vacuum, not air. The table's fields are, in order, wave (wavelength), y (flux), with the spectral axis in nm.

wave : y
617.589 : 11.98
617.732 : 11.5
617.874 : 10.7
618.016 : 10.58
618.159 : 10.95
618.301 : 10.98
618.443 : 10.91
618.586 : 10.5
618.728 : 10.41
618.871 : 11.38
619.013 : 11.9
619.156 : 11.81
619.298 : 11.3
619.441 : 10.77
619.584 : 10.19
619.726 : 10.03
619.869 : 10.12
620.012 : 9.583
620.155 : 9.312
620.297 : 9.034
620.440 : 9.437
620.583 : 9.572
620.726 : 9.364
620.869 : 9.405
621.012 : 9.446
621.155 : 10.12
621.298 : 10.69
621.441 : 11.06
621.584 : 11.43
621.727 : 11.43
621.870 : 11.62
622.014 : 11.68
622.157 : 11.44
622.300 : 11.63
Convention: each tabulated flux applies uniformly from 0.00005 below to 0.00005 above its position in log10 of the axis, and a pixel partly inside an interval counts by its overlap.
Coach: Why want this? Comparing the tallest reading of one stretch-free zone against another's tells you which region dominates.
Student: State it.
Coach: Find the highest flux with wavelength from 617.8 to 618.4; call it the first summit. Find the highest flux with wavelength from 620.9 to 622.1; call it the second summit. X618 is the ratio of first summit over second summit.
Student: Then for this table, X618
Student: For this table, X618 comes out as 0.94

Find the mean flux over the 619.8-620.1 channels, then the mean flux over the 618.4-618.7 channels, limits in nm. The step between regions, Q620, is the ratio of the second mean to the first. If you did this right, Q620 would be 1.1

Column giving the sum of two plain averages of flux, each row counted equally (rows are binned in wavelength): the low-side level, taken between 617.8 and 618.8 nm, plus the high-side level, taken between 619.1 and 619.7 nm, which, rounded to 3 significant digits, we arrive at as 21.7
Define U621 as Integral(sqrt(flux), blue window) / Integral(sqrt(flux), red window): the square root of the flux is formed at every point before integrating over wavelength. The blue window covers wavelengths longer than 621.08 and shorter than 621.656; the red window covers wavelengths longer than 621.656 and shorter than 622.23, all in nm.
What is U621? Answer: 0.97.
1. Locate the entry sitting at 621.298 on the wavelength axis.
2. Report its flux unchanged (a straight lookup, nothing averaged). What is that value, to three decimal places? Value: 10.690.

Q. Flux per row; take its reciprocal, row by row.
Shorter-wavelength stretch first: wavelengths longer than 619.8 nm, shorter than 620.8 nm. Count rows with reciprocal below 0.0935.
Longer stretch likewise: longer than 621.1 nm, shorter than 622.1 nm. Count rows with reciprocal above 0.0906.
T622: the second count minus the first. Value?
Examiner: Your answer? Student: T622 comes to 2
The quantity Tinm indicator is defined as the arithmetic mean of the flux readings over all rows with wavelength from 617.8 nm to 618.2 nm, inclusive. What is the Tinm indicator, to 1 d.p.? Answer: 10.7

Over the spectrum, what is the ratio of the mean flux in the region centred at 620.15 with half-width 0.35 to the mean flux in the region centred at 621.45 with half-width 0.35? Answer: 0.87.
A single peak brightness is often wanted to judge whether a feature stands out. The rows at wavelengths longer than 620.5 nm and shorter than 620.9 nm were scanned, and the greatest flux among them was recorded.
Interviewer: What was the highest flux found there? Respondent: 9.572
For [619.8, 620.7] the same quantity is 10.12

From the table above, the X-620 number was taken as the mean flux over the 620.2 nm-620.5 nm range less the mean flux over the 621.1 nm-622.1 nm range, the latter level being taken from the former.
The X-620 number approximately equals -1.9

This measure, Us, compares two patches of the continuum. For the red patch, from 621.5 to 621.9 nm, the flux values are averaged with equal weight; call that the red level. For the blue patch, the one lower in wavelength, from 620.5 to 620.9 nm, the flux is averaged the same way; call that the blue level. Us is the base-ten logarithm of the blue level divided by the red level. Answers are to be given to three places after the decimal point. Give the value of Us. -0.085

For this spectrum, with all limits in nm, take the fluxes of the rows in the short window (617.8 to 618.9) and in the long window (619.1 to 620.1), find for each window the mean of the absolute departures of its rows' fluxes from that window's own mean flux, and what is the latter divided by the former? 2.5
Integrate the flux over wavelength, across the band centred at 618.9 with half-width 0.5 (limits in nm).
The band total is 11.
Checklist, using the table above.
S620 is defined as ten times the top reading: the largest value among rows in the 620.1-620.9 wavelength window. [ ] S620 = 96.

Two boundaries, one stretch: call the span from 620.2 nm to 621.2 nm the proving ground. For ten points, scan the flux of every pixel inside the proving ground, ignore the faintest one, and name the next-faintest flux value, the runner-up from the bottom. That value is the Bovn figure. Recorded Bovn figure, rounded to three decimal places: 9.364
